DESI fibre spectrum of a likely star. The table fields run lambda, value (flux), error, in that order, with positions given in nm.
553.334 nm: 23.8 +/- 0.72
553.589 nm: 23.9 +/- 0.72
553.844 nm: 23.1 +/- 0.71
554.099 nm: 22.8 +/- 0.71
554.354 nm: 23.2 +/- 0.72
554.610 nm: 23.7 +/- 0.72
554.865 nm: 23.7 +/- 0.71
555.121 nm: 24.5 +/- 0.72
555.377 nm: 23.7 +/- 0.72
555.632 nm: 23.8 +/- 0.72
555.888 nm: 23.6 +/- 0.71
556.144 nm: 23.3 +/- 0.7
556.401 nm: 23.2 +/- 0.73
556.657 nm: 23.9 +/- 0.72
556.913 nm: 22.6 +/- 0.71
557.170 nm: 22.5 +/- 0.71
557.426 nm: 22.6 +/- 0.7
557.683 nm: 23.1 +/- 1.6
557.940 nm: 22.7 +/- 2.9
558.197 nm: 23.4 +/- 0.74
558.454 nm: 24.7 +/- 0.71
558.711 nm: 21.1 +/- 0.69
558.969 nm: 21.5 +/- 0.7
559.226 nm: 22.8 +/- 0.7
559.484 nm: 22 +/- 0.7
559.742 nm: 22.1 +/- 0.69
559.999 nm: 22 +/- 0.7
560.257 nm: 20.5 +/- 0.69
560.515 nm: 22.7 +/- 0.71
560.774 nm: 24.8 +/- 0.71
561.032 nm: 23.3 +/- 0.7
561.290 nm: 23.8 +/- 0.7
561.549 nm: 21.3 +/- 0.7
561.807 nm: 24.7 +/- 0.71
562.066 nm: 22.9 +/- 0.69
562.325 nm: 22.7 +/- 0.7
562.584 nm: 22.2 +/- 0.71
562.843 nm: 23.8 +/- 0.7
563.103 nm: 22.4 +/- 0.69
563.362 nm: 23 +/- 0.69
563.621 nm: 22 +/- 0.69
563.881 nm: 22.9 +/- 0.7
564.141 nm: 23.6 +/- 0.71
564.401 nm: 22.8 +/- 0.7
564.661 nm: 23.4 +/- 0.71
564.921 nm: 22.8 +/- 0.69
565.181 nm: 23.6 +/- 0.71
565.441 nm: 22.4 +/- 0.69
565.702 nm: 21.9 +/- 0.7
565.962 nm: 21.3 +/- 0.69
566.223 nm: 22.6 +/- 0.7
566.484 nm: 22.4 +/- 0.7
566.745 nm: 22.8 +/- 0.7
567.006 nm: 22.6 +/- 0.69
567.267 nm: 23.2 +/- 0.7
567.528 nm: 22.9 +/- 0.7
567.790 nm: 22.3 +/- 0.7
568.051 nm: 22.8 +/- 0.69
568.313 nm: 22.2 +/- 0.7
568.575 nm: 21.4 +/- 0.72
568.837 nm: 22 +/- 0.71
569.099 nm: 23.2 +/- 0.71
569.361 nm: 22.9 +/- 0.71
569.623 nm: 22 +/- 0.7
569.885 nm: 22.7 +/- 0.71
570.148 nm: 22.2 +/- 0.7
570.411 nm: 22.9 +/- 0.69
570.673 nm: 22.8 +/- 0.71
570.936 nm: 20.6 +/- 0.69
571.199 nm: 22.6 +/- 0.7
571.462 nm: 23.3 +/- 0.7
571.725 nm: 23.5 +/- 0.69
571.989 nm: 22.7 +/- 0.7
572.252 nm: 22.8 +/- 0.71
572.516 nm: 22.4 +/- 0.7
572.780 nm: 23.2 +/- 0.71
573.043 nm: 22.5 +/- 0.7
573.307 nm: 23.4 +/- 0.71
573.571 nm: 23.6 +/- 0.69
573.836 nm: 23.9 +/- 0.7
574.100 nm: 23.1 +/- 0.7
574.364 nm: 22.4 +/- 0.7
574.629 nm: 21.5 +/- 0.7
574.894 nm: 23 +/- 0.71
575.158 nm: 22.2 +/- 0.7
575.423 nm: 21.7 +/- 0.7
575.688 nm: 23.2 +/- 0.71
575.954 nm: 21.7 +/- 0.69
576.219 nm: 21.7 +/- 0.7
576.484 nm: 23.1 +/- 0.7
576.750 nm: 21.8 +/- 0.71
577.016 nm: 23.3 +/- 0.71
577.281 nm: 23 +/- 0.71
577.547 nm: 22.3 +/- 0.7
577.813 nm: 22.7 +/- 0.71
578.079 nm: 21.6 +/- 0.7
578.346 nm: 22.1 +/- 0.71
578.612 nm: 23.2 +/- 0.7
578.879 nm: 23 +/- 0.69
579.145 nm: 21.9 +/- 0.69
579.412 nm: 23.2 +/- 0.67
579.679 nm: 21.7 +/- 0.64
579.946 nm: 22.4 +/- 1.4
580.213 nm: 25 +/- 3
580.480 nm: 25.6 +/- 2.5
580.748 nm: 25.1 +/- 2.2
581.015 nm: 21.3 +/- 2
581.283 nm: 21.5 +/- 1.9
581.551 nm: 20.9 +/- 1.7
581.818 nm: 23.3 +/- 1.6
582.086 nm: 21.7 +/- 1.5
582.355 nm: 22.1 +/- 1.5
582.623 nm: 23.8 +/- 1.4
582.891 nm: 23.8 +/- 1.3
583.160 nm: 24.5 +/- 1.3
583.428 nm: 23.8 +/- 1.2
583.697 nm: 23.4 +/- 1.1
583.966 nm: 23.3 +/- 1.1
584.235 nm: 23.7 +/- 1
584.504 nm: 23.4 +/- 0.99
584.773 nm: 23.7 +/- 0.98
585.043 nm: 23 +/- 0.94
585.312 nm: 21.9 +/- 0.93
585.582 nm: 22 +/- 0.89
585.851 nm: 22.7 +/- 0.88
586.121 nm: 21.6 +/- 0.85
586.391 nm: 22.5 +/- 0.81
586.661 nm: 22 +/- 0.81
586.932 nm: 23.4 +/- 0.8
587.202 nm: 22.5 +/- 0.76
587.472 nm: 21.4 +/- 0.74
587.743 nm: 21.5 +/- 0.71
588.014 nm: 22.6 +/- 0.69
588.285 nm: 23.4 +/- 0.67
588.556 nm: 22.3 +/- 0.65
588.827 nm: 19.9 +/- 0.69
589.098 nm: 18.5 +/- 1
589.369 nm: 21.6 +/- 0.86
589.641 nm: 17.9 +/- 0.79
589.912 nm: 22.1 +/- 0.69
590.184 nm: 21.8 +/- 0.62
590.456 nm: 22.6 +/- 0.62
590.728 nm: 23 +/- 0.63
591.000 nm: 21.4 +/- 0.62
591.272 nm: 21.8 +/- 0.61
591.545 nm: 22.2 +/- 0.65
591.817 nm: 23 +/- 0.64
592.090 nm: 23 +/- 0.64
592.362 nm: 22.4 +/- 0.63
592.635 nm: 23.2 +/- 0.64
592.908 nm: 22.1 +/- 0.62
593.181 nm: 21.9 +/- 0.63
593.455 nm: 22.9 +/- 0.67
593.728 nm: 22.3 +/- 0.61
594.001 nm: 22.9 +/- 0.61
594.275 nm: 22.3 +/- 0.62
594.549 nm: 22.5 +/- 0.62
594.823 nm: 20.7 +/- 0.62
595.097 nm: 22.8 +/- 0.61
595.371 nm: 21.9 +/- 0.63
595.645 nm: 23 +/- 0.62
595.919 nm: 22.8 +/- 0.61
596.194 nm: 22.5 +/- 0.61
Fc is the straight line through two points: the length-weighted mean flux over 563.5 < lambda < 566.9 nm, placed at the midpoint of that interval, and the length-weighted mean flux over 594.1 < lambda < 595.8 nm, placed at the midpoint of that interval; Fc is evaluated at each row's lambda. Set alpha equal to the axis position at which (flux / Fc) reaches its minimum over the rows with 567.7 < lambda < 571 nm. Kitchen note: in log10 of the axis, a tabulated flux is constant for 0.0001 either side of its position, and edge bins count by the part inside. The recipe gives 570.936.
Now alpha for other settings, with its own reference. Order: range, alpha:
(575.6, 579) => 578.079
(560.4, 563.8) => 561.549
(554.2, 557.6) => 557.170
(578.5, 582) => 581.551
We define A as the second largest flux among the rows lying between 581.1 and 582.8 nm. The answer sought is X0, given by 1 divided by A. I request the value 0.0429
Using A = 23.3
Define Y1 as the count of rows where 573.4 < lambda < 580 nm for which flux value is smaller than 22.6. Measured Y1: 13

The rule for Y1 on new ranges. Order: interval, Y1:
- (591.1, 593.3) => 5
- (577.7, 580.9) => 5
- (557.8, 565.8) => 12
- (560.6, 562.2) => 1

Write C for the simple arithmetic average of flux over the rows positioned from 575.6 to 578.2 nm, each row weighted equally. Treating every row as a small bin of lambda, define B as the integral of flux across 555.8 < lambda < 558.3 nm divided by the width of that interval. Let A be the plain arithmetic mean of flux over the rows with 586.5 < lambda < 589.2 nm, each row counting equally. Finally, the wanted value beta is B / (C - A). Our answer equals 33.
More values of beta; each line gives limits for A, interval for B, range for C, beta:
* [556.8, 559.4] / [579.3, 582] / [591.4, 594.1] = -209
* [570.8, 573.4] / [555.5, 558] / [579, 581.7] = 145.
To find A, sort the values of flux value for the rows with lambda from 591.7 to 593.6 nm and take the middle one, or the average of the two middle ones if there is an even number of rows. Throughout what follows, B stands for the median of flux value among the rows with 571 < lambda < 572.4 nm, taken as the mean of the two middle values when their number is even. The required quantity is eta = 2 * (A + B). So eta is 91.4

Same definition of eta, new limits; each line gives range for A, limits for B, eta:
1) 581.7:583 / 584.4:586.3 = 92.0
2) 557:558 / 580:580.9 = 95.5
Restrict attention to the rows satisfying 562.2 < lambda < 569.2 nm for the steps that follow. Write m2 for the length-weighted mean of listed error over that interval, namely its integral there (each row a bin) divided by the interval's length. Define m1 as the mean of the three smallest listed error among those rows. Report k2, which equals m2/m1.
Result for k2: 1.01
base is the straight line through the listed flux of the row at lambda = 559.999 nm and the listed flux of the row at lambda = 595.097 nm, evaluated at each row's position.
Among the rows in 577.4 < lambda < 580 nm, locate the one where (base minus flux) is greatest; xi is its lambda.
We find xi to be 578.079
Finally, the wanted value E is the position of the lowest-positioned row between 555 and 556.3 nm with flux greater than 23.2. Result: 555.121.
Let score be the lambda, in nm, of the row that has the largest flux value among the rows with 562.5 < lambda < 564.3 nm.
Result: 562.843 nm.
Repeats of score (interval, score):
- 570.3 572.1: 571.725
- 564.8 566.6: 565.181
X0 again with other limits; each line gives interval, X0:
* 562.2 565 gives 0.0424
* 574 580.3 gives 0.0429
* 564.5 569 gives 0.0427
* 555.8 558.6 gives 0.0418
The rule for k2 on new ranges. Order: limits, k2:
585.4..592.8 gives 1.18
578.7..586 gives 1.99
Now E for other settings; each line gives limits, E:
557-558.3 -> 558.197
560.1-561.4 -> 560.774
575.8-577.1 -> 577.016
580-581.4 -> 580.213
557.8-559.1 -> 558.197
